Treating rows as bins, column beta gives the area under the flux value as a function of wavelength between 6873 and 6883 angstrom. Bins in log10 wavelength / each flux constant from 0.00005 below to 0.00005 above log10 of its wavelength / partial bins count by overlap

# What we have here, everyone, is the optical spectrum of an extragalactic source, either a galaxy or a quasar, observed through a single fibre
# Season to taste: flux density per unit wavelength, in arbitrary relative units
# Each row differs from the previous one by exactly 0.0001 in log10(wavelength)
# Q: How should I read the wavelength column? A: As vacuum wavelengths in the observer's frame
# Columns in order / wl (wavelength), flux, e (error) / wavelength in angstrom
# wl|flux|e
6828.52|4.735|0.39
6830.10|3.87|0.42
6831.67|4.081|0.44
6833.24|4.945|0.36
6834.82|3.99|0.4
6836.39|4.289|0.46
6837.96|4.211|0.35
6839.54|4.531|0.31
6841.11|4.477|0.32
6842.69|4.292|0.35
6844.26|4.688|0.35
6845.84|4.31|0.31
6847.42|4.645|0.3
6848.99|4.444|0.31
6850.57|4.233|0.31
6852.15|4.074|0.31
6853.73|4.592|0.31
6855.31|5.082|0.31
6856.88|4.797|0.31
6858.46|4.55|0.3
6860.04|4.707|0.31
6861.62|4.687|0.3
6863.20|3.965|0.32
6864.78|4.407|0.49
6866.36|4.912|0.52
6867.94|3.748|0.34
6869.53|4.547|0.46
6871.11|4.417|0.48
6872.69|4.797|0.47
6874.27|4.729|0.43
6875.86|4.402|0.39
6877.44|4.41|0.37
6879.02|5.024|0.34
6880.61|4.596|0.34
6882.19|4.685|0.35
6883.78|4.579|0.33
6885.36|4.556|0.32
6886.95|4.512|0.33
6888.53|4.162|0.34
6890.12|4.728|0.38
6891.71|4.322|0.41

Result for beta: 46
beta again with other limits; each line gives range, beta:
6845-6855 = 44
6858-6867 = 41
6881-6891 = 45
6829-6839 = 43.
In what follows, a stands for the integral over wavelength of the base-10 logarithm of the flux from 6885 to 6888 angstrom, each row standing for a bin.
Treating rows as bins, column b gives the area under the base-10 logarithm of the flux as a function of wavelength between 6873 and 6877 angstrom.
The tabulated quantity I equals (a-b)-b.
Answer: -3.32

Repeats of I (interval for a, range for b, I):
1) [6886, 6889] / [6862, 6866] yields -3.15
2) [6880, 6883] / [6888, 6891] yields -1.89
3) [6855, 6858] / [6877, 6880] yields -1.98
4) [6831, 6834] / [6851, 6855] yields -3.18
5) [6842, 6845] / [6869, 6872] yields -1.96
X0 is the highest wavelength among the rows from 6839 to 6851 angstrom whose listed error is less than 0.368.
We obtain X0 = 6850.57 angstrom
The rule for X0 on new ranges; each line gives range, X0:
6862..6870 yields 6867.94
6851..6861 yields 6860.04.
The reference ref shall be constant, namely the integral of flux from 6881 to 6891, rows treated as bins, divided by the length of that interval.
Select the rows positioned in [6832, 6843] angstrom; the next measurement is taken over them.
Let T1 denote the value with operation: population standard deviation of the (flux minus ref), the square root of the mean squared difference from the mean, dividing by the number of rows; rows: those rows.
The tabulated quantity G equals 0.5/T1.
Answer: 1.8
